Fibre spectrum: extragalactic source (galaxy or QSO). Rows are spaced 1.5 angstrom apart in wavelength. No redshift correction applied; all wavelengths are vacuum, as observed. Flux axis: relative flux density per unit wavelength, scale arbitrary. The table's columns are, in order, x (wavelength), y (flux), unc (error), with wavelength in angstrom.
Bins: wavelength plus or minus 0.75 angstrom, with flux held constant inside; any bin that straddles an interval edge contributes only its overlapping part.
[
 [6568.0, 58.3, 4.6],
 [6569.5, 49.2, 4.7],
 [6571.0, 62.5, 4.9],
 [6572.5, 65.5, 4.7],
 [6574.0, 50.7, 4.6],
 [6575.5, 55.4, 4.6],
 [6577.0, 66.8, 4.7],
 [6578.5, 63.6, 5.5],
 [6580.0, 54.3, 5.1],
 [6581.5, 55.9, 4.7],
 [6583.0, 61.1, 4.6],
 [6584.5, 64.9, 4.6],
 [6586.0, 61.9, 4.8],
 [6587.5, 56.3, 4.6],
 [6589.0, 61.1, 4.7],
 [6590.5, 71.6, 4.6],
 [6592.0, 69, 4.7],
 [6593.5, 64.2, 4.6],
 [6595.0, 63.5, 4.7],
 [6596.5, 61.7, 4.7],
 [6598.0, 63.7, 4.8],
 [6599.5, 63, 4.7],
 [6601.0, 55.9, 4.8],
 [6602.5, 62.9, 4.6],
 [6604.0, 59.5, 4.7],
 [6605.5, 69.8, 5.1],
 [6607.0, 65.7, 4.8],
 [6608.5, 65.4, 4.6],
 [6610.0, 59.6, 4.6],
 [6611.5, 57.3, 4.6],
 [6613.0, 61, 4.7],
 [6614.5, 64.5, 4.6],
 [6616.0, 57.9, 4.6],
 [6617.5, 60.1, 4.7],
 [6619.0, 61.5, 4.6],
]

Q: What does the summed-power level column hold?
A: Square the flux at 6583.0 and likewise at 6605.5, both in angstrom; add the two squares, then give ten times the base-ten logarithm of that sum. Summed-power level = 39.35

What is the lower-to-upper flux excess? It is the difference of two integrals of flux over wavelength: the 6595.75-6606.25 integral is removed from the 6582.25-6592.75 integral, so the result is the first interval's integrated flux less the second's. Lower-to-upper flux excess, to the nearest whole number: 14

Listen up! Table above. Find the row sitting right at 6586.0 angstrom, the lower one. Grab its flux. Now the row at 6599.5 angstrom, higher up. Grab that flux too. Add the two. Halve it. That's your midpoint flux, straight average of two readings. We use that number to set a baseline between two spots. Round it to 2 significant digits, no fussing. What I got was 62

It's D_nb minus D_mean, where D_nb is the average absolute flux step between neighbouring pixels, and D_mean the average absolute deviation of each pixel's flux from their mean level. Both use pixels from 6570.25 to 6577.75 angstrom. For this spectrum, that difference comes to 2.8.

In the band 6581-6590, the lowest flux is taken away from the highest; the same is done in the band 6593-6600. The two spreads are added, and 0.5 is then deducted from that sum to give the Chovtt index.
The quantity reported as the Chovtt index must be 11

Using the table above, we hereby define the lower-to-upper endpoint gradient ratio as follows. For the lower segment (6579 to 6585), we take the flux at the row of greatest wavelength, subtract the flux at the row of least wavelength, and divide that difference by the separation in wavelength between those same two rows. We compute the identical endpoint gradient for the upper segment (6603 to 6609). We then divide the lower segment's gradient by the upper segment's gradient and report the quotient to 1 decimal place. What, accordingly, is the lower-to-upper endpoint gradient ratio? 1.8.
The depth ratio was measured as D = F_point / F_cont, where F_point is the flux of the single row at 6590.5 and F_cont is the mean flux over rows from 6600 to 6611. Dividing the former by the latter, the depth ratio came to 1.14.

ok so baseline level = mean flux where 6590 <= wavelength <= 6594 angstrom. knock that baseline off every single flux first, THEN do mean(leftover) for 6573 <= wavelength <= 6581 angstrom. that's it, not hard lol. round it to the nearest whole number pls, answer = -10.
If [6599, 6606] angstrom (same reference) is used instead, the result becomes -6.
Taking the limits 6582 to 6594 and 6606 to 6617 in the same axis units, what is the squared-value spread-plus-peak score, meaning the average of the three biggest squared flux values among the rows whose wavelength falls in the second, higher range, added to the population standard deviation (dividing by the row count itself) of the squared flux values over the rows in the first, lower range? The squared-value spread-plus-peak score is 4833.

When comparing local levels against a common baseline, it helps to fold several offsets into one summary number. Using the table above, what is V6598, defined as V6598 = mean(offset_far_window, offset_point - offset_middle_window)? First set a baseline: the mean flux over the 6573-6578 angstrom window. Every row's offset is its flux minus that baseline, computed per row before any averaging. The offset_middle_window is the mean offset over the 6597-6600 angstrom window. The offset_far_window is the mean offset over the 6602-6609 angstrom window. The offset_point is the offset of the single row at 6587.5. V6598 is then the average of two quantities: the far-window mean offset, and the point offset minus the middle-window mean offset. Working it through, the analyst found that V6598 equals 0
